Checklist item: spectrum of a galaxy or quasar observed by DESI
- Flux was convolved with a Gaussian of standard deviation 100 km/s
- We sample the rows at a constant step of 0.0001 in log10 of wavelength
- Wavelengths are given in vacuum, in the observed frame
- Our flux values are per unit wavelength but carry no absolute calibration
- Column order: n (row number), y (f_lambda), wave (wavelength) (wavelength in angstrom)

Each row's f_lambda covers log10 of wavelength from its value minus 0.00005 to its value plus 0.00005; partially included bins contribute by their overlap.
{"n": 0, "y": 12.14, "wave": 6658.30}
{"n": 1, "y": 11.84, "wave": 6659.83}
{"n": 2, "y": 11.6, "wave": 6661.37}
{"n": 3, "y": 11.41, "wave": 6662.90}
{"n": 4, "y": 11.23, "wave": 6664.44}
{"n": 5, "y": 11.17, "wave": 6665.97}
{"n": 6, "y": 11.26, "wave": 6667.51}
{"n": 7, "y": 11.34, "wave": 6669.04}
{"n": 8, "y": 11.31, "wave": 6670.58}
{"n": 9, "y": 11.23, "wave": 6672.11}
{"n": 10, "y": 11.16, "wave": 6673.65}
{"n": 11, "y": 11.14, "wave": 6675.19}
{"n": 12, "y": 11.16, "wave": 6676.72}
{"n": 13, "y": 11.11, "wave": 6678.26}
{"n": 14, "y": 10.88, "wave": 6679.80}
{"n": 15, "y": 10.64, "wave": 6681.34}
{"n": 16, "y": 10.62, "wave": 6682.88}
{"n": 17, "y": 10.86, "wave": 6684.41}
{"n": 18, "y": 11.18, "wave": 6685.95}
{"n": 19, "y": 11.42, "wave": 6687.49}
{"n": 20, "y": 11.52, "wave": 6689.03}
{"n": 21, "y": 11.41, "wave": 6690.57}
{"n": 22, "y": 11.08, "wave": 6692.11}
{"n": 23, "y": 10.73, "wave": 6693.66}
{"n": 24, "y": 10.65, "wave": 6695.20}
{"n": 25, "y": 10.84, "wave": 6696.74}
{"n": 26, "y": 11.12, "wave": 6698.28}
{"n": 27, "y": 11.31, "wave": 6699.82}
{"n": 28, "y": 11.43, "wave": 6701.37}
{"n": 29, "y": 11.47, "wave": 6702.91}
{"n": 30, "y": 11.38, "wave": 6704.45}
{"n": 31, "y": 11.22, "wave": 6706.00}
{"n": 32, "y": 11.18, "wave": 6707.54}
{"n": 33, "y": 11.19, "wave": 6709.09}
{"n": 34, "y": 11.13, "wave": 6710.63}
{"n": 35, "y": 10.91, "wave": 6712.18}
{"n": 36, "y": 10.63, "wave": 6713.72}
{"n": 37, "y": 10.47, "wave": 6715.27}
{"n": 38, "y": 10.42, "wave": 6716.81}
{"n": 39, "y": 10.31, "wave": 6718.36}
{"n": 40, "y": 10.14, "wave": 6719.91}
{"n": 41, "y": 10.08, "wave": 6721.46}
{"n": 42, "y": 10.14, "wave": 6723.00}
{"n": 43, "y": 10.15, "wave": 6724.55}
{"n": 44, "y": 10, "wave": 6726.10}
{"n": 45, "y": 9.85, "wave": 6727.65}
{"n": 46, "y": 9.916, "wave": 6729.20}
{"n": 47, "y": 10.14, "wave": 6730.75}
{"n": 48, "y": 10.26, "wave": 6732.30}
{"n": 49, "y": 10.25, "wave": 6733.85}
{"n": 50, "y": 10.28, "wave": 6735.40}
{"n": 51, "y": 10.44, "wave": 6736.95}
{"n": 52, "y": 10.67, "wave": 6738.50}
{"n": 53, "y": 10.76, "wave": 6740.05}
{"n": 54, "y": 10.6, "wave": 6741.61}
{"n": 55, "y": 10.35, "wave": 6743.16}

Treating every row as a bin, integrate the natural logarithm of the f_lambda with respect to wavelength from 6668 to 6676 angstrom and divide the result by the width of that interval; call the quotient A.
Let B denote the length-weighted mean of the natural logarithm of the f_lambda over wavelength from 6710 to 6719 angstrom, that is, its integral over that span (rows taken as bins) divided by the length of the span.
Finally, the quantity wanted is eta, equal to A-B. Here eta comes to 0.06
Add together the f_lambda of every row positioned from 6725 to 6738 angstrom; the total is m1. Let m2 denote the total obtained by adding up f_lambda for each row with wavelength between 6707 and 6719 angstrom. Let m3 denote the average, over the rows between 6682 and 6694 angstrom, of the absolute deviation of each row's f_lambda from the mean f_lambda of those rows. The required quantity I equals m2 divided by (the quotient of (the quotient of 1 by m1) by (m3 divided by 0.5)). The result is 3918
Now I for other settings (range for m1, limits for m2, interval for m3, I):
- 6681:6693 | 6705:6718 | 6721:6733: 1682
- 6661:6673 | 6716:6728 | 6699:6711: 1597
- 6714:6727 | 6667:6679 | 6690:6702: 3642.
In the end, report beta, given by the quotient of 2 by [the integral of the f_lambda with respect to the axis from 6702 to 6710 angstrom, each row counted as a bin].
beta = 0.022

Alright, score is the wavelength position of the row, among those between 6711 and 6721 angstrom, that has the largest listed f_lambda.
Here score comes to 6712.18 angstrom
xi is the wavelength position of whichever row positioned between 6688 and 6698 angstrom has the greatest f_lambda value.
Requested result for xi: 6689.03 angstrom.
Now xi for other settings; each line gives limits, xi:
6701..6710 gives 6702.91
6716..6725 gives 6716.81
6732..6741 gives 6740.05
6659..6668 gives 6659.83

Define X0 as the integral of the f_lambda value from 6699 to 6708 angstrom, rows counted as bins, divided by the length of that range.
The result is 11.3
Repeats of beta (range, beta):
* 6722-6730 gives 0.025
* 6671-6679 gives 0.022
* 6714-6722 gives 0.024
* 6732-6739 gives 0.028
